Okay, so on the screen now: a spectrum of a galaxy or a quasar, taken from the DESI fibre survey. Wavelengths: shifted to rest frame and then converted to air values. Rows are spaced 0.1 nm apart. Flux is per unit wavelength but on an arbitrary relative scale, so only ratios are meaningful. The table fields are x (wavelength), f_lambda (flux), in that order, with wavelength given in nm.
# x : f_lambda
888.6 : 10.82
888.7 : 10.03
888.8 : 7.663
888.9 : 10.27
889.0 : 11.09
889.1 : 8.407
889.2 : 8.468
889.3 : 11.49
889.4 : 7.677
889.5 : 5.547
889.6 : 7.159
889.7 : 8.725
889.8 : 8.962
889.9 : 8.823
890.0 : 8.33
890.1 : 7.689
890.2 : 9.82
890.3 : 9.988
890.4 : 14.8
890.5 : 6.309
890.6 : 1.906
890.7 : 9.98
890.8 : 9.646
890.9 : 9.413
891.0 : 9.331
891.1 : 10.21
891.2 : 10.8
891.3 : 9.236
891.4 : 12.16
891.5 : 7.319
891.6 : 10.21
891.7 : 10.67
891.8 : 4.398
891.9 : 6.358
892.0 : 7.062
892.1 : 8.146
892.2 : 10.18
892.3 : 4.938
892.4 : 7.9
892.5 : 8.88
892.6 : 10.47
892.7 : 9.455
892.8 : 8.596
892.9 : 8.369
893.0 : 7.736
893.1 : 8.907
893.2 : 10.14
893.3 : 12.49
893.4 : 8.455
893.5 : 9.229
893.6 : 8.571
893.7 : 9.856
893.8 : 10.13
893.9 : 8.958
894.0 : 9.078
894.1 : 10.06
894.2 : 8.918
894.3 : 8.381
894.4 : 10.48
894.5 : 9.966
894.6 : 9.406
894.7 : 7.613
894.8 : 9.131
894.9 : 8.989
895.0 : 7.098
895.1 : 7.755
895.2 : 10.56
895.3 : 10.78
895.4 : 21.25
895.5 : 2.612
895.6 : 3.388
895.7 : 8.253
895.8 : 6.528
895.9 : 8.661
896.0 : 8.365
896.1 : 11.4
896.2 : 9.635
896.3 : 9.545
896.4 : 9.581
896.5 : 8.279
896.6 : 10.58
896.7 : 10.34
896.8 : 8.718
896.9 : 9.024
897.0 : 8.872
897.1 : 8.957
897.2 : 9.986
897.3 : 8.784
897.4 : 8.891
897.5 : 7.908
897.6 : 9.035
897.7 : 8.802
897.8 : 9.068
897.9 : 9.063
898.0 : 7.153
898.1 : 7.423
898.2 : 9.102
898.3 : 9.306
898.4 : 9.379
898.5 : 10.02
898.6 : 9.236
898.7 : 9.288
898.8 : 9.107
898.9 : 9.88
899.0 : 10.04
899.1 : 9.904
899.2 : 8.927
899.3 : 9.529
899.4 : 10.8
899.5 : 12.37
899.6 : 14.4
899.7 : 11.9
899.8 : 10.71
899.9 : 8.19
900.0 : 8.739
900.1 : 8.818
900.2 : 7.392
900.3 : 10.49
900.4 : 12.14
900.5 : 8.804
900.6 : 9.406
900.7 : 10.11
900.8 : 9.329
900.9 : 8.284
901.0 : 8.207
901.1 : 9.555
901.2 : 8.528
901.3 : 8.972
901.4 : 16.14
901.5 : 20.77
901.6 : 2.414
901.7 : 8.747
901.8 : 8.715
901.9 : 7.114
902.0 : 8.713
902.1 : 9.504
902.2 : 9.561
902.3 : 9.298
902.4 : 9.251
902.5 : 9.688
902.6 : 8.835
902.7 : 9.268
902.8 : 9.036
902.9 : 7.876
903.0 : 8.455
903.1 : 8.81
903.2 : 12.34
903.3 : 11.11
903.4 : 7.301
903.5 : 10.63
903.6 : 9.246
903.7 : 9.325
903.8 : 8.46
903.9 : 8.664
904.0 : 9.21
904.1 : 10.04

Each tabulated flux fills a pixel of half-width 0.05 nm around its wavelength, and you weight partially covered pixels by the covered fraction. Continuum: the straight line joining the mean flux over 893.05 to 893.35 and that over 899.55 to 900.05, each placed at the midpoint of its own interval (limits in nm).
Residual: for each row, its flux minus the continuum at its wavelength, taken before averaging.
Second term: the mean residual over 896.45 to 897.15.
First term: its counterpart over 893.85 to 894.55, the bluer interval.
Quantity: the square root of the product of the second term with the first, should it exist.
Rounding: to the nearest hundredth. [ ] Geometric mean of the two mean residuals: 1.27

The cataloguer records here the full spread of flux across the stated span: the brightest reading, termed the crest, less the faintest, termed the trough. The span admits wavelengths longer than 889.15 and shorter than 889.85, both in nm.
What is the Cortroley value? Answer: 6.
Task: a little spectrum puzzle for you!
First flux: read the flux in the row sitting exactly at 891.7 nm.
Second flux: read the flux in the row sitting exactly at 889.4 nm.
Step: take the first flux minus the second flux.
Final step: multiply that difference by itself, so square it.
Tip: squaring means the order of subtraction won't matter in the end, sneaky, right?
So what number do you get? 9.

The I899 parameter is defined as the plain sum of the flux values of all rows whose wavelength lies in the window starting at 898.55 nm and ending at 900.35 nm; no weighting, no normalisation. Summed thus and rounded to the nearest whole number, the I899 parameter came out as 180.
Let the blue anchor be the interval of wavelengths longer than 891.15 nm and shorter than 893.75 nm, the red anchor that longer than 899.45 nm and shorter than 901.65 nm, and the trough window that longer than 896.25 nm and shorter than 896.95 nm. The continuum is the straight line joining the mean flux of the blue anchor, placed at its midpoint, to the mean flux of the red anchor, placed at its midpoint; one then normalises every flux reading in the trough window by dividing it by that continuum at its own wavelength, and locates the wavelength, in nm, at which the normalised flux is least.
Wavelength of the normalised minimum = 896.5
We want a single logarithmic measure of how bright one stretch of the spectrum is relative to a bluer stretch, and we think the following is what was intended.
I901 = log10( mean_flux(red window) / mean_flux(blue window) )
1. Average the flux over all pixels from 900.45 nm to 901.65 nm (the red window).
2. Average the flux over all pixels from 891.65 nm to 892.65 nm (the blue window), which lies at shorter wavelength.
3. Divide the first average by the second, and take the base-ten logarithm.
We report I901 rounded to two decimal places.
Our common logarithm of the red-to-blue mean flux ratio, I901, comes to 0.10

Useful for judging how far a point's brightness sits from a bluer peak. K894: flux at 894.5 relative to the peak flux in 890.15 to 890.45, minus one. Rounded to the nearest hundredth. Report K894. -0.33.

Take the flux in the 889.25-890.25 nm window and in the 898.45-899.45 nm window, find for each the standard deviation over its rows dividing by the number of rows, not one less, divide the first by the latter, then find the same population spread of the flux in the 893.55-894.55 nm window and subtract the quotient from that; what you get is -2.1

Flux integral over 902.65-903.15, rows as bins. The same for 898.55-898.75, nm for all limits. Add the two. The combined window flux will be 6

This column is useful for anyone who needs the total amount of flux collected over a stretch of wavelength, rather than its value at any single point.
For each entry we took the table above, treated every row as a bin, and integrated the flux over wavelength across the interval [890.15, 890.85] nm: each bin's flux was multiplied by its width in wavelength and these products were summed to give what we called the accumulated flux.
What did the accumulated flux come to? 6.2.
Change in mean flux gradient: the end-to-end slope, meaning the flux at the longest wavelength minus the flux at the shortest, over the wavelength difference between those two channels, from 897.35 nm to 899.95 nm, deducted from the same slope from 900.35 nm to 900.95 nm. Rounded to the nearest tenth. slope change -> -7.4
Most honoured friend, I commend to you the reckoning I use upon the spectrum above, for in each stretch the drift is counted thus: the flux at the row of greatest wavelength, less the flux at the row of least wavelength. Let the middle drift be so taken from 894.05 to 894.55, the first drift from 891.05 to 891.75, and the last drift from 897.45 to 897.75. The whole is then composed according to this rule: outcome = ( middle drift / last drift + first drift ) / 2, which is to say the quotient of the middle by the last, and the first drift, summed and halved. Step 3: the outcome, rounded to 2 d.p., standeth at 0.18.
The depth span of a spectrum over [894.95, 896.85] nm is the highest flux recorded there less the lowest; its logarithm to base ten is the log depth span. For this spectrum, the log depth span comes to 1.27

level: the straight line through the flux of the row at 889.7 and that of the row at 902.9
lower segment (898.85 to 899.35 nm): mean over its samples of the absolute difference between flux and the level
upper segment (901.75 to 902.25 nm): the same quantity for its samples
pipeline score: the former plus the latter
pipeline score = 2.7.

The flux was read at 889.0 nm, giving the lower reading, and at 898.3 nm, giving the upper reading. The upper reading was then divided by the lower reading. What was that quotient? 0.84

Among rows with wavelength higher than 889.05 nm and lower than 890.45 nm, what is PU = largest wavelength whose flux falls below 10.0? 890.3 nm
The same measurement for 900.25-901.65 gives 901.6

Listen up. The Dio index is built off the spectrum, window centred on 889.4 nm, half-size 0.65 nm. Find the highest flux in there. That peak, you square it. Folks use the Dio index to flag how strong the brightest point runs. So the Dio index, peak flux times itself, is 132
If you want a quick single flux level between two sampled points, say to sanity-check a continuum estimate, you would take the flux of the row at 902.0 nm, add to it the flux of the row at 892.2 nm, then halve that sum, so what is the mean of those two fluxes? 9.4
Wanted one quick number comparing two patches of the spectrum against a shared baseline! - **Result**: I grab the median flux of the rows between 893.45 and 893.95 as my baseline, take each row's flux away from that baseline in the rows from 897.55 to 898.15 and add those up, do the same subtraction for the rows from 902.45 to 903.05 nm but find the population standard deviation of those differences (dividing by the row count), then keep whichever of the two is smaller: 1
